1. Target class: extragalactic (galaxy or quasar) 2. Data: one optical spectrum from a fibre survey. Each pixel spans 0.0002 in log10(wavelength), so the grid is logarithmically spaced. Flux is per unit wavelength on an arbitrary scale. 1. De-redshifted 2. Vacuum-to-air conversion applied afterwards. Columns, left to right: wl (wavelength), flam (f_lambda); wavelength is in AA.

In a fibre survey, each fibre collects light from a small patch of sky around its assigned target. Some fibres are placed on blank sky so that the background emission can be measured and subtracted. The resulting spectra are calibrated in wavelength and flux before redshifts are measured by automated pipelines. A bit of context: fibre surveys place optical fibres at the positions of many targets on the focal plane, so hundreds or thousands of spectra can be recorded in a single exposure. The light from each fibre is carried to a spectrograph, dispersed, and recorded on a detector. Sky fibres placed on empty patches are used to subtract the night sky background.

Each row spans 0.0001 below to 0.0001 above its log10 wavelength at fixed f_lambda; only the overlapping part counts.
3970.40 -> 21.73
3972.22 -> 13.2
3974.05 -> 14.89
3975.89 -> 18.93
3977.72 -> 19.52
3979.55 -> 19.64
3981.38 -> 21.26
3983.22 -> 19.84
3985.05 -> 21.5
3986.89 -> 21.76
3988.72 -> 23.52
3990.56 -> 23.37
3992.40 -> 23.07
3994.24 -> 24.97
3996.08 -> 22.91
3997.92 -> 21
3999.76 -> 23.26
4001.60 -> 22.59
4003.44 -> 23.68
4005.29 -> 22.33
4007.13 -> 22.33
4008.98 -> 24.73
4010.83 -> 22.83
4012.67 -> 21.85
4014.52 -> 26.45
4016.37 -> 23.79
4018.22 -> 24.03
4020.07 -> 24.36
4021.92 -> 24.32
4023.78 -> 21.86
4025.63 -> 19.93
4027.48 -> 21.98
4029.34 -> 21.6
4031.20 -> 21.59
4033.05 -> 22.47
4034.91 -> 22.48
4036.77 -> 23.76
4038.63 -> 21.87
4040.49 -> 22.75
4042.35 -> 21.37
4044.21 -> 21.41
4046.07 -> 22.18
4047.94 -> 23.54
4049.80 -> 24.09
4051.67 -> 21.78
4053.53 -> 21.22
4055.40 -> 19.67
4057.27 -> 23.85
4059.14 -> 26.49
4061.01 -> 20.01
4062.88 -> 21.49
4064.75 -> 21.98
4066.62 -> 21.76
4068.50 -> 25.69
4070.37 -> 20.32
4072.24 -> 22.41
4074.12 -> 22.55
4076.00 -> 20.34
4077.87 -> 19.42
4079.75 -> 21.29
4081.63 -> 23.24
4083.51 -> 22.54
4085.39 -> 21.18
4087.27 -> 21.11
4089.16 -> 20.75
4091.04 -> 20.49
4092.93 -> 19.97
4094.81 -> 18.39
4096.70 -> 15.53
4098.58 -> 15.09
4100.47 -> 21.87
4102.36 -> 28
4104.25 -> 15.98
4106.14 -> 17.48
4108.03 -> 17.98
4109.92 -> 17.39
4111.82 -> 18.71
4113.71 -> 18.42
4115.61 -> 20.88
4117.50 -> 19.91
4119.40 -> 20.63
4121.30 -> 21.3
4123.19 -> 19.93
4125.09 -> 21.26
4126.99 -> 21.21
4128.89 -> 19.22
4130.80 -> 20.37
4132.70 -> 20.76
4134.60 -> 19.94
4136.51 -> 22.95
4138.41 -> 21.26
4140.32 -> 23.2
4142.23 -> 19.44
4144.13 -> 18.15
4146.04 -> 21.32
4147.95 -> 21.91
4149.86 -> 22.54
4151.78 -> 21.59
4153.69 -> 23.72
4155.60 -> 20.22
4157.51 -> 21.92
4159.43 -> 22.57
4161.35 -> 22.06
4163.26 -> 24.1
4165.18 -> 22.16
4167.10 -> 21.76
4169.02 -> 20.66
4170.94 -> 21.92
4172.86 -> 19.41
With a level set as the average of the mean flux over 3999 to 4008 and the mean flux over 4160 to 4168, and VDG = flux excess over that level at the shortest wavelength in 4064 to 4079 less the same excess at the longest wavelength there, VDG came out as 2.6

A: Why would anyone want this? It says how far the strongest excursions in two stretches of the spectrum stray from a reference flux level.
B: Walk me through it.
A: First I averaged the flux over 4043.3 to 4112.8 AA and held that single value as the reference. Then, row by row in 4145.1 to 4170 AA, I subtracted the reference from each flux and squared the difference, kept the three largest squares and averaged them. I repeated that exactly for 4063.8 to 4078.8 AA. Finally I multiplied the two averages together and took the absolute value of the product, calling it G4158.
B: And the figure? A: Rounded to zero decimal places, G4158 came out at 58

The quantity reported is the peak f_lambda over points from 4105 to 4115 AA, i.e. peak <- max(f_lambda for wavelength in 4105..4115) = 18.71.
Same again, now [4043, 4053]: 24.09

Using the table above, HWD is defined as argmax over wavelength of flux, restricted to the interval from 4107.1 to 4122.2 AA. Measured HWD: 4121.30 AA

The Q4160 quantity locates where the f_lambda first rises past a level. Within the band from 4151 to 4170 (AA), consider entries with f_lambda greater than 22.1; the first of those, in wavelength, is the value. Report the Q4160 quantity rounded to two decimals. 4153.69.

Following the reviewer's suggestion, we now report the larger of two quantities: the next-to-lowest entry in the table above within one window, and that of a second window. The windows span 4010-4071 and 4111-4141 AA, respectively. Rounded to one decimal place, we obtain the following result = 19.9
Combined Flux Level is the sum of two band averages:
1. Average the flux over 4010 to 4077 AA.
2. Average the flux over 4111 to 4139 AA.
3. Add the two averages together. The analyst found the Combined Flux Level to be 43.0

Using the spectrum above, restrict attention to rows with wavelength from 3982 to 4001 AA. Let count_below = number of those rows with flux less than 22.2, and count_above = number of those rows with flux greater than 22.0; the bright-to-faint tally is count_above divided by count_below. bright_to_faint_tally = 1.5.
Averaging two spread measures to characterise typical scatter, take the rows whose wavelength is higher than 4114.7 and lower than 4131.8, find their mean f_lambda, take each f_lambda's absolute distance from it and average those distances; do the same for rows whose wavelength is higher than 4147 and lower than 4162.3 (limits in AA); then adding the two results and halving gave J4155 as 0.62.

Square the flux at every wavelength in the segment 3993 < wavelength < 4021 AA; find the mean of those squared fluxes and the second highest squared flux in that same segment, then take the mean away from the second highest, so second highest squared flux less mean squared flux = 74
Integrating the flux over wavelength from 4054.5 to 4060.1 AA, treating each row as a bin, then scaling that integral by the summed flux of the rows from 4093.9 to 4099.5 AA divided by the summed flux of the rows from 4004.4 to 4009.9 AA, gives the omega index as 92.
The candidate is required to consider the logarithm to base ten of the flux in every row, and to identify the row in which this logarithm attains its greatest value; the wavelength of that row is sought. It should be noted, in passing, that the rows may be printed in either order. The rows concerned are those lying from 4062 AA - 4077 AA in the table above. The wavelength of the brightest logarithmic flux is 4068.50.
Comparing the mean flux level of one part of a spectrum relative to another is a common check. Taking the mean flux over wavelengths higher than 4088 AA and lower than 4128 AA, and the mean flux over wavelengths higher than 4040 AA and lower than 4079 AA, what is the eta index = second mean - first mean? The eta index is 2.5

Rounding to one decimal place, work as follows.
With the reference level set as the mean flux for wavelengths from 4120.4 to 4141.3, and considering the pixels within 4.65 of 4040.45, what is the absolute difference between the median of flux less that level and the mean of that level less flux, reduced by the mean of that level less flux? 3.2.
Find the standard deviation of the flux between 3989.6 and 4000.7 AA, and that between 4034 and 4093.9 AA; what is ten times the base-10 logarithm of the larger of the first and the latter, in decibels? 2.1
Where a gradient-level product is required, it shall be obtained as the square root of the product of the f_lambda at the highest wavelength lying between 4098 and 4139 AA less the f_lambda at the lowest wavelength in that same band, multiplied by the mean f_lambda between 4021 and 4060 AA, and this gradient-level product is 11.8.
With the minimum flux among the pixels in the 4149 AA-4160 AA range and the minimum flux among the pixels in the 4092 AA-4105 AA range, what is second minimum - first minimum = -5.1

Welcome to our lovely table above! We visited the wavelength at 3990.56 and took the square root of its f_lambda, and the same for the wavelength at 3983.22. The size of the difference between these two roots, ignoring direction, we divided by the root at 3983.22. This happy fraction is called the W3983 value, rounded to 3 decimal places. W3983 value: 0.085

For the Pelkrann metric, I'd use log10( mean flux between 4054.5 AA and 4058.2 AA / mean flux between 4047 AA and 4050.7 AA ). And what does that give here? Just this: -0.04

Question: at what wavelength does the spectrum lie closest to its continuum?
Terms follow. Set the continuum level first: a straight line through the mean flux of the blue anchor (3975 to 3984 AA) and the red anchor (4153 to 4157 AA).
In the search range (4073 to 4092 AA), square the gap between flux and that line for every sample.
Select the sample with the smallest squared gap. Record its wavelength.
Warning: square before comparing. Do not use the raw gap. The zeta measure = 4087.27 AA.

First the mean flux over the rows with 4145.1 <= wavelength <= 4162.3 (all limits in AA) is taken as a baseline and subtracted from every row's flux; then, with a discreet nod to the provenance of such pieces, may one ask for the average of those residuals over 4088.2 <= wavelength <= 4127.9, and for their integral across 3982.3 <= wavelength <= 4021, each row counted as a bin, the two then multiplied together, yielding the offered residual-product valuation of -100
